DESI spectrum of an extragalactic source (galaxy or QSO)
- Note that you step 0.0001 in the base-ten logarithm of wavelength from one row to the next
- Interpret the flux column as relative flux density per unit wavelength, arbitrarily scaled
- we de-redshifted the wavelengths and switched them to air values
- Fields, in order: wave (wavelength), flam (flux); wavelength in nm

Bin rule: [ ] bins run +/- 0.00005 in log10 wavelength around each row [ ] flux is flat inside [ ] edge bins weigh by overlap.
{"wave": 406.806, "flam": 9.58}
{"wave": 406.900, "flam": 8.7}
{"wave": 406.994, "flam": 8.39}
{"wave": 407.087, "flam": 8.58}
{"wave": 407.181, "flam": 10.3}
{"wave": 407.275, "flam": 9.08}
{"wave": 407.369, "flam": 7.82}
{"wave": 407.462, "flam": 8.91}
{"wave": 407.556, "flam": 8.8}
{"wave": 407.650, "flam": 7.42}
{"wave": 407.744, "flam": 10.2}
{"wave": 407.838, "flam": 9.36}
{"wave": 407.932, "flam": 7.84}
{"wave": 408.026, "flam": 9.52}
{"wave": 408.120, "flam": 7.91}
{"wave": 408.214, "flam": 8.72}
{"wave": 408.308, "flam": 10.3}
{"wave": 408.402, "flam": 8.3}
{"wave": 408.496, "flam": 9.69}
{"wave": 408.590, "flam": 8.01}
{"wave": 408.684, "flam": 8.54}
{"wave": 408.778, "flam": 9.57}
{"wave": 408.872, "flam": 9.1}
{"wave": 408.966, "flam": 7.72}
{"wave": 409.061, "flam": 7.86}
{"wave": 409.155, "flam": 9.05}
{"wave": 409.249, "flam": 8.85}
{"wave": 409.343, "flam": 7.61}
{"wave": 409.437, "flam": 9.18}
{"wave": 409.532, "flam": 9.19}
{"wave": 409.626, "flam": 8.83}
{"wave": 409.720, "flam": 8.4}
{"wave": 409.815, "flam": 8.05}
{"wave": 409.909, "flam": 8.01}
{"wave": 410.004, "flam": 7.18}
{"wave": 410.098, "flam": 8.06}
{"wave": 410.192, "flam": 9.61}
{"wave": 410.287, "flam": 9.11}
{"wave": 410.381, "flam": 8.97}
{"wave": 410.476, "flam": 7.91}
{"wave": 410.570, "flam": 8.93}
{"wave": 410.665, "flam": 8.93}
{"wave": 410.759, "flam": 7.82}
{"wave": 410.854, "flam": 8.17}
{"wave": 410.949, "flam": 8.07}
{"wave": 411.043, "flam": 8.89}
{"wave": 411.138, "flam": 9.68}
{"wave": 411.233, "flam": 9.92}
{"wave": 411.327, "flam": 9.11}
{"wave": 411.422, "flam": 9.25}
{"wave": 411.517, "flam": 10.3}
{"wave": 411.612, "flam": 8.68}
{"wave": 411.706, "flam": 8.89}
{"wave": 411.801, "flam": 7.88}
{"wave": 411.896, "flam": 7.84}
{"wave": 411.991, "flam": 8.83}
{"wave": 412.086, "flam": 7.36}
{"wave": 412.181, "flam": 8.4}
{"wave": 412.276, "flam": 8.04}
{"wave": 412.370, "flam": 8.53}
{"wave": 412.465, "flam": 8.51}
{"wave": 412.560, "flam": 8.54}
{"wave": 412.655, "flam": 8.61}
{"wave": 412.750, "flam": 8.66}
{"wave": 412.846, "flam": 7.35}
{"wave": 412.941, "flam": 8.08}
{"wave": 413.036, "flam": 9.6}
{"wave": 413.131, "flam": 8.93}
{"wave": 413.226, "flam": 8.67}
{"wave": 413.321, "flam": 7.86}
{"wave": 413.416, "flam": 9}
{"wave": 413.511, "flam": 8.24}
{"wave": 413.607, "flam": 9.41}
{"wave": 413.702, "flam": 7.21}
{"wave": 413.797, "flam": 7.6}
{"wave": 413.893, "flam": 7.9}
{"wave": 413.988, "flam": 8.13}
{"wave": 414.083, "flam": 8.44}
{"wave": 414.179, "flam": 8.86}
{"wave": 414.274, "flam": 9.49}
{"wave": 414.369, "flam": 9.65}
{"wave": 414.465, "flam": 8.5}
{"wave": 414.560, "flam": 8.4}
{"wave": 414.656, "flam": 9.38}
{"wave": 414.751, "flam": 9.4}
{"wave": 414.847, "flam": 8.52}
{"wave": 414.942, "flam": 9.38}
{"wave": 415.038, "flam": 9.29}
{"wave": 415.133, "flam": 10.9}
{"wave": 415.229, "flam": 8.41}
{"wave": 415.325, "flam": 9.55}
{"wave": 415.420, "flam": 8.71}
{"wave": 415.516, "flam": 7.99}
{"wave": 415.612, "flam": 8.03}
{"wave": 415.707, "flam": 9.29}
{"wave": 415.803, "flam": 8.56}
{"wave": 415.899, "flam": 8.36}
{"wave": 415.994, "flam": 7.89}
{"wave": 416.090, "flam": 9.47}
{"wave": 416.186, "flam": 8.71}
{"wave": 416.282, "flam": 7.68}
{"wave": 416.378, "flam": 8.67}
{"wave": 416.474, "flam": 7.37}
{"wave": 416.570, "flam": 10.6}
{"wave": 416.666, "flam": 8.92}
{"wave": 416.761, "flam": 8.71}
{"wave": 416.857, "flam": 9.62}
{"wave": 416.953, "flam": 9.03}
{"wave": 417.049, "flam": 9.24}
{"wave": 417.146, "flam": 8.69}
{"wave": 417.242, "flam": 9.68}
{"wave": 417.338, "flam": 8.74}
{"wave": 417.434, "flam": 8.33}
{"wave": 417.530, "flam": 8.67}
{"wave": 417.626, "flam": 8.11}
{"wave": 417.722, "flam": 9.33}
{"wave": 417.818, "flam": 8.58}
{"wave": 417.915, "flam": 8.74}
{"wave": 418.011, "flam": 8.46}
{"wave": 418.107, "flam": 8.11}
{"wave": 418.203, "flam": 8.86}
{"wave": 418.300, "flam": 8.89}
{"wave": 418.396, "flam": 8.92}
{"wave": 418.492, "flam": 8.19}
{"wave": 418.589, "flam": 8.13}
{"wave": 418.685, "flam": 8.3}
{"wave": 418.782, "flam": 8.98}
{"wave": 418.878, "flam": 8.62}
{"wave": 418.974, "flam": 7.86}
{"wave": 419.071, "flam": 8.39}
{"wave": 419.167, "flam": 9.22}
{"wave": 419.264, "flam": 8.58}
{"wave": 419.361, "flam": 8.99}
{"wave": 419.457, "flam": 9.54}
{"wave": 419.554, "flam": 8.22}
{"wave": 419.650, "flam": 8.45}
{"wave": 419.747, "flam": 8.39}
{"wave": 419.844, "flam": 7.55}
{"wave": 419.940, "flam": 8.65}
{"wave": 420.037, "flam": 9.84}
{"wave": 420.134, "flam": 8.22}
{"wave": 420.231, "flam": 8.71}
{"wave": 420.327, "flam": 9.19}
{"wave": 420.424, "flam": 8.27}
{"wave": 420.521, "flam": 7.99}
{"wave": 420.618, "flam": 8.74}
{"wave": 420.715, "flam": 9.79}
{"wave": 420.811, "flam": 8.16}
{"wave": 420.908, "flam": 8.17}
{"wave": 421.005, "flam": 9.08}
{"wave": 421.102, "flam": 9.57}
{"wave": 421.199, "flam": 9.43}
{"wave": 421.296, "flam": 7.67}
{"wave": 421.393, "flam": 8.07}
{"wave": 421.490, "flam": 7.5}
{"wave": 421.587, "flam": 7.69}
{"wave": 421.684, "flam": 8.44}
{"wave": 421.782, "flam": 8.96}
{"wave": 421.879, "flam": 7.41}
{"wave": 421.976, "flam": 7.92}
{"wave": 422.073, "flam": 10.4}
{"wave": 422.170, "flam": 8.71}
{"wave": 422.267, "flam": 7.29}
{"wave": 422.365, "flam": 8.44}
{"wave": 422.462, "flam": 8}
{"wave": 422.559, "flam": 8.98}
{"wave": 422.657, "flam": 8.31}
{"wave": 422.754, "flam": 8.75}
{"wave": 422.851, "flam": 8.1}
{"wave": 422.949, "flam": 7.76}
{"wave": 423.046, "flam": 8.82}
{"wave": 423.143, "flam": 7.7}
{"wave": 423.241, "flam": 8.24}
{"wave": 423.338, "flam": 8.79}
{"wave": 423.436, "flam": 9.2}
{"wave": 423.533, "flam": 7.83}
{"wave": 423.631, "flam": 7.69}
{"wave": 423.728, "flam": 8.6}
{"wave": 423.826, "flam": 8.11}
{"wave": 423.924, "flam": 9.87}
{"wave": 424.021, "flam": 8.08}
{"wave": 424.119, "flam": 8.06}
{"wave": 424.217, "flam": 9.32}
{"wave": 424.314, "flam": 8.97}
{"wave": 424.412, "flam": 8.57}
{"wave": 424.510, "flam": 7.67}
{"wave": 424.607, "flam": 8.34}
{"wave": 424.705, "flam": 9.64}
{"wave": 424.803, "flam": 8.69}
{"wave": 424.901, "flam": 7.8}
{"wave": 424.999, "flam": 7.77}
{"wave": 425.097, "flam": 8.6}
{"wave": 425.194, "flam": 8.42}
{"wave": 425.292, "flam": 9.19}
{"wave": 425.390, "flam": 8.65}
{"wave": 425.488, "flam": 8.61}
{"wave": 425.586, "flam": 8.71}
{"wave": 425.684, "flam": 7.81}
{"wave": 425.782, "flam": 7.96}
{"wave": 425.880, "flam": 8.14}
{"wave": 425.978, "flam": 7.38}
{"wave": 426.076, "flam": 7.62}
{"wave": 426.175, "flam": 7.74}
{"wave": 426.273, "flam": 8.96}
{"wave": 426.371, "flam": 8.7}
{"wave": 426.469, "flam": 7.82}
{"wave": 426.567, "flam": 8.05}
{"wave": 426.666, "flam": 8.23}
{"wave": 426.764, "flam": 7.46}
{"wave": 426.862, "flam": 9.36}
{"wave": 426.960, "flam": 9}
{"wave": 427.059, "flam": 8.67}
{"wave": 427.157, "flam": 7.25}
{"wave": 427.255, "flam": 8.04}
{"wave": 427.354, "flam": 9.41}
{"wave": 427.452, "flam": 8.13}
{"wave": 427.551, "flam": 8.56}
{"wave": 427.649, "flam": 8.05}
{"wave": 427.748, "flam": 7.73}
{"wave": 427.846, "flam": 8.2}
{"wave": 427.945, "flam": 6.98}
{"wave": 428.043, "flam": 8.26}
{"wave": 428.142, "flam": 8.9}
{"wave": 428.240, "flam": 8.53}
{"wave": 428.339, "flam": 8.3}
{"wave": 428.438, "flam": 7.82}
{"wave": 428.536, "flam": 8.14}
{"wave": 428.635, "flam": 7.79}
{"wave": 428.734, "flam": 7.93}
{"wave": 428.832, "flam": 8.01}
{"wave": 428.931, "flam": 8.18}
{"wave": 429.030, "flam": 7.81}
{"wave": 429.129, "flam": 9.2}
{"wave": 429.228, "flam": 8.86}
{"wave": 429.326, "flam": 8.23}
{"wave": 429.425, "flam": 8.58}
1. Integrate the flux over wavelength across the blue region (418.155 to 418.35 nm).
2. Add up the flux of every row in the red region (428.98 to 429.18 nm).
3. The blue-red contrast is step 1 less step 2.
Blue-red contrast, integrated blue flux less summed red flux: -15.3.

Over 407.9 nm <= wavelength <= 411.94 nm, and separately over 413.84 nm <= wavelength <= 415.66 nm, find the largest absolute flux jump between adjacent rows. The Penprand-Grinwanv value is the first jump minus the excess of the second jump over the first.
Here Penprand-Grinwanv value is 1.5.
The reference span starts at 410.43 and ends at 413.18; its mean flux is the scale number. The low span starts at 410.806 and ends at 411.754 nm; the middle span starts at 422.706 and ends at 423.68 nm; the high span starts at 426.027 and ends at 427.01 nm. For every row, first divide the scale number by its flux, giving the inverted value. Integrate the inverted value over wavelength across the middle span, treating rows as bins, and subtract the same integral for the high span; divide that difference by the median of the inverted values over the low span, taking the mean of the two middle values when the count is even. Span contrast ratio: -0.009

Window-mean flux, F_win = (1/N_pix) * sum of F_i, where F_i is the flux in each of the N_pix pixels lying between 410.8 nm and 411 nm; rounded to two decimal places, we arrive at 8.12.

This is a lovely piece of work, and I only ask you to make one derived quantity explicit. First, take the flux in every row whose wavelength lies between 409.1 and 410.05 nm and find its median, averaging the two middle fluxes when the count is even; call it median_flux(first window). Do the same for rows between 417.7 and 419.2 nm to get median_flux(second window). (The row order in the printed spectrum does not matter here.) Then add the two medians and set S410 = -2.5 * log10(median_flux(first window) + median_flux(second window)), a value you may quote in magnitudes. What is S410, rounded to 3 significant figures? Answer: -3.09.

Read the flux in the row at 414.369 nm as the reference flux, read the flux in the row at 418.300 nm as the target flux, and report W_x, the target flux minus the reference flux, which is -0.8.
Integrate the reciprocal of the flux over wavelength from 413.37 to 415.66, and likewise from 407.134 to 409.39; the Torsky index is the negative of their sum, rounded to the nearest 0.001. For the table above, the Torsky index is -0.523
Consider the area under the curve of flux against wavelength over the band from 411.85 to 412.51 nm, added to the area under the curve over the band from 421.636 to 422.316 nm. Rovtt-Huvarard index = 11.2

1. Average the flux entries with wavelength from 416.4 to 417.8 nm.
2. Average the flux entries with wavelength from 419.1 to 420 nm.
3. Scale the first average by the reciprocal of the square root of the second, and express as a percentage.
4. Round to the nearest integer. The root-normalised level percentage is 304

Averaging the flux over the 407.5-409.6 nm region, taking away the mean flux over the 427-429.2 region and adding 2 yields 2.58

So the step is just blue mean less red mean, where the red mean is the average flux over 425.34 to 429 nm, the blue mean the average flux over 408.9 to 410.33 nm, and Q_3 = 0.26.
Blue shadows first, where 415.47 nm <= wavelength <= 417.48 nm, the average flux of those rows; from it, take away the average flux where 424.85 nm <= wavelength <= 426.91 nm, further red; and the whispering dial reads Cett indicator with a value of 0.5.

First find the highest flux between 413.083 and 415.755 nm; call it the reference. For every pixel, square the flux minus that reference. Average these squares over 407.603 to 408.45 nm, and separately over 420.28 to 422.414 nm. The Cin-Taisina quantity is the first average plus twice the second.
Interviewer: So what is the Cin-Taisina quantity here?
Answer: 18.1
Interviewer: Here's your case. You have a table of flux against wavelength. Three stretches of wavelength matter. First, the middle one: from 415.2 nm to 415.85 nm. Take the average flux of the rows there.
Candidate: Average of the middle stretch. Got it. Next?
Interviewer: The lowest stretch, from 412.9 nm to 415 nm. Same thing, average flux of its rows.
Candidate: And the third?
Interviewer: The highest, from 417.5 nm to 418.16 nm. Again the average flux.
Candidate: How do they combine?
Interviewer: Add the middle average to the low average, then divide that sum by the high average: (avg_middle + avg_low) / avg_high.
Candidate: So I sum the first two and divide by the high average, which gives 2.02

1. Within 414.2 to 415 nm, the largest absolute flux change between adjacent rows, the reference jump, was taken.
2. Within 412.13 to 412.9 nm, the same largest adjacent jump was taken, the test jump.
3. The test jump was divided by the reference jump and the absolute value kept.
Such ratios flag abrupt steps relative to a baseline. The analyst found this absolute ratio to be 1.1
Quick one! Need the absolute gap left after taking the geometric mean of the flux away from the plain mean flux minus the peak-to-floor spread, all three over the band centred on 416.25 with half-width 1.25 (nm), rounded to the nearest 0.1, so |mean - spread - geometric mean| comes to 3.5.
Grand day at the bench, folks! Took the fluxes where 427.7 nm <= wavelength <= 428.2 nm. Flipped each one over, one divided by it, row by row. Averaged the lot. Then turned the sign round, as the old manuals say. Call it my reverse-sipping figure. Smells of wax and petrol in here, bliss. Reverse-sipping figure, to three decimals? -0.126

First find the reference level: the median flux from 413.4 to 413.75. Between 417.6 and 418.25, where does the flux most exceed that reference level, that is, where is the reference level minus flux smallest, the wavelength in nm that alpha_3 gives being 417.722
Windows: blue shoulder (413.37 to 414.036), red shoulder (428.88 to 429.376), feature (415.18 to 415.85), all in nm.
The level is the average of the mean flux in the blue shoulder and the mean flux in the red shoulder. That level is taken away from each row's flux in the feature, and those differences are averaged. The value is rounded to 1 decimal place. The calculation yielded 0.3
